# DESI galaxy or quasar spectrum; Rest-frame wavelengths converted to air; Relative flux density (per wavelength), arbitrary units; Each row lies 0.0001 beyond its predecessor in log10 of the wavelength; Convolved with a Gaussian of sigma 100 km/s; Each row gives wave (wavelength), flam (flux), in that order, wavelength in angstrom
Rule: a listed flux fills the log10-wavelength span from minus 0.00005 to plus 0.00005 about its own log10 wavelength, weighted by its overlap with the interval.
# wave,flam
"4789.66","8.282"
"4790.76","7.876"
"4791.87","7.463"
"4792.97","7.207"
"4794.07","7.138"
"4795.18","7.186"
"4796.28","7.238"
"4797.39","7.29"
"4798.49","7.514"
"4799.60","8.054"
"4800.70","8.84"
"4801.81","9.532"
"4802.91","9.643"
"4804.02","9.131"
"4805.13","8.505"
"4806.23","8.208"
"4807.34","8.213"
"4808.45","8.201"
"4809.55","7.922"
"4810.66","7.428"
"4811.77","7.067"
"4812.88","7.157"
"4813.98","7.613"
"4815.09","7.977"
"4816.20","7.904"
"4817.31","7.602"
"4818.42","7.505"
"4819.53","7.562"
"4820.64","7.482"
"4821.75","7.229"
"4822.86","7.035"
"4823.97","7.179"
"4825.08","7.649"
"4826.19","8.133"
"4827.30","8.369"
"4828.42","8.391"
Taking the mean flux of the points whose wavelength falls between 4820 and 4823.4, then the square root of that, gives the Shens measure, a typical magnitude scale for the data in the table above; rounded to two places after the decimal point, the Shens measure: 2.69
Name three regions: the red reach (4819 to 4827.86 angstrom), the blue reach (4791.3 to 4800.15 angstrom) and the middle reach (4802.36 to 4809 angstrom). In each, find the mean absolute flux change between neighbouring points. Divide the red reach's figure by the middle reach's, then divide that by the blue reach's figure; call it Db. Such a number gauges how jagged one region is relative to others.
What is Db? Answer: 5.2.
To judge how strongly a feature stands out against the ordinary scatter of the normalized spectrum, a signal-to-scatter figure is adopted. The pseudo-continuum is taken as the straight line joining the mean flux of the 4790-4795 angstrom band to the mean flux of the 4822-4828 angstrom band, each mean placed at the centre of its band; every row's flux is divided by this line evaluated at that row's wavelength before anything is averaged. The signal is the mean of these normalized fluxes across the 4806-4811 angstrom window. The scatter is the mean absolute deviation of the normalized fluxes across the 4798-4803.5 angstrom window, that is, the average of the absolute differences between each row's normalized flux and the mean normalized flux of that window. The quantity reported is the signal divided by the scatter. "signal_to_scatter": 10.8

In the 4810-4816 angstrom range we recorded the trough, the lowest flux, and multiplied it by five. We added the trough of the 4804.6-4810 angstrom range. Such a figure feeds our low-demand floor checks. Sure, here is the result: 43.3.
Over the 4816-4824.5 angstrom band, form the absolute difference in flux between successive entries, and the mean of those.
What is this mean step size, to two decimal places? 0.16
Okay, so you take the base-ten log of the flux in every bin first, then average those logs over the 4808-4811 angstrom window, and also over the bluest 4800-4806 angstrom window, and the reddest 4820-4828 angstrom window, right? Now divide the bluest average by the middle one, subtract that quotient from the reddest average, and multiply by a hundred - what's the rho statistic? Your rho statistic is -19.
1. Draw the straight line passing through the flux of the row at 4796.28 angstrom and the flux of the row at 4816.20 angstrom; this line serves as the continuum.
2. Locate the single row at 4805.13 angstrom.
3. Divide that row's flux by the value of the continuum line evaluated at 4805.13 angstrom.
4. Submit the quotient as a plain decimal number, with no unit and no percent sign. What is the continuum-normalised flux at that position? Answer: 1.13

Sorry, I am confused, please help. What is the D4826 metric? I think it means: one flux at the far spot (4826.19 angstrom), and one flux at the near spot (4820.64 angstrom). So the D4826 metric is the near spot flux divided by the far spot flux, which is 0.92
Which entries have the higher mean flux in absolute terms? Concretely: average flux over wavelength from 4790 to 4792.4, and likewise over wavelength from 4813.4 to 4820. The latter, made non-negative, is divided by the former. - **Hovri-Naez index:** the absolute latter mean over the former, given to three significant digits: 1.00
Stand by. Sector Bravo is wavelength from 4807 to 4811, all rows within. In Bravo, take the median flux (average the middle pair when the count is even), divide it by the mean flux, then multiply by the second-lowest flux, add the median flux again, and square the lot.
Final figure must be 259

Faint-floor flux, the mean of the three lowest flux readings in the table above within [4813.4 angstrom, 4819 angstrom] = 7.57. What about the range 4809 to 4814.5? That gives 7.22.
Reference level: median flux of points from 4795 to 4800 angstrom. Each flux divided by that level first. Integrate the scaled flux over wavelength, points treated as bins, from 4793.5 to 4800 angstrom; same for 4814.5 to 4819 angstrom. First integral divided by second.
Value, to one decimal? 1.4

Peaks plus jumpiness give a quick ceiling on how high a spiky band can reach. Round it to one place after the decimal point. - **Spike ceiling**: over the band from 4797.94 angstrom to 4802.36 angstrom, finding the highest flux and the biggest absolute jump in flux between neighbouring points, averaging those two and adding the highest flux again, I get 14.7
